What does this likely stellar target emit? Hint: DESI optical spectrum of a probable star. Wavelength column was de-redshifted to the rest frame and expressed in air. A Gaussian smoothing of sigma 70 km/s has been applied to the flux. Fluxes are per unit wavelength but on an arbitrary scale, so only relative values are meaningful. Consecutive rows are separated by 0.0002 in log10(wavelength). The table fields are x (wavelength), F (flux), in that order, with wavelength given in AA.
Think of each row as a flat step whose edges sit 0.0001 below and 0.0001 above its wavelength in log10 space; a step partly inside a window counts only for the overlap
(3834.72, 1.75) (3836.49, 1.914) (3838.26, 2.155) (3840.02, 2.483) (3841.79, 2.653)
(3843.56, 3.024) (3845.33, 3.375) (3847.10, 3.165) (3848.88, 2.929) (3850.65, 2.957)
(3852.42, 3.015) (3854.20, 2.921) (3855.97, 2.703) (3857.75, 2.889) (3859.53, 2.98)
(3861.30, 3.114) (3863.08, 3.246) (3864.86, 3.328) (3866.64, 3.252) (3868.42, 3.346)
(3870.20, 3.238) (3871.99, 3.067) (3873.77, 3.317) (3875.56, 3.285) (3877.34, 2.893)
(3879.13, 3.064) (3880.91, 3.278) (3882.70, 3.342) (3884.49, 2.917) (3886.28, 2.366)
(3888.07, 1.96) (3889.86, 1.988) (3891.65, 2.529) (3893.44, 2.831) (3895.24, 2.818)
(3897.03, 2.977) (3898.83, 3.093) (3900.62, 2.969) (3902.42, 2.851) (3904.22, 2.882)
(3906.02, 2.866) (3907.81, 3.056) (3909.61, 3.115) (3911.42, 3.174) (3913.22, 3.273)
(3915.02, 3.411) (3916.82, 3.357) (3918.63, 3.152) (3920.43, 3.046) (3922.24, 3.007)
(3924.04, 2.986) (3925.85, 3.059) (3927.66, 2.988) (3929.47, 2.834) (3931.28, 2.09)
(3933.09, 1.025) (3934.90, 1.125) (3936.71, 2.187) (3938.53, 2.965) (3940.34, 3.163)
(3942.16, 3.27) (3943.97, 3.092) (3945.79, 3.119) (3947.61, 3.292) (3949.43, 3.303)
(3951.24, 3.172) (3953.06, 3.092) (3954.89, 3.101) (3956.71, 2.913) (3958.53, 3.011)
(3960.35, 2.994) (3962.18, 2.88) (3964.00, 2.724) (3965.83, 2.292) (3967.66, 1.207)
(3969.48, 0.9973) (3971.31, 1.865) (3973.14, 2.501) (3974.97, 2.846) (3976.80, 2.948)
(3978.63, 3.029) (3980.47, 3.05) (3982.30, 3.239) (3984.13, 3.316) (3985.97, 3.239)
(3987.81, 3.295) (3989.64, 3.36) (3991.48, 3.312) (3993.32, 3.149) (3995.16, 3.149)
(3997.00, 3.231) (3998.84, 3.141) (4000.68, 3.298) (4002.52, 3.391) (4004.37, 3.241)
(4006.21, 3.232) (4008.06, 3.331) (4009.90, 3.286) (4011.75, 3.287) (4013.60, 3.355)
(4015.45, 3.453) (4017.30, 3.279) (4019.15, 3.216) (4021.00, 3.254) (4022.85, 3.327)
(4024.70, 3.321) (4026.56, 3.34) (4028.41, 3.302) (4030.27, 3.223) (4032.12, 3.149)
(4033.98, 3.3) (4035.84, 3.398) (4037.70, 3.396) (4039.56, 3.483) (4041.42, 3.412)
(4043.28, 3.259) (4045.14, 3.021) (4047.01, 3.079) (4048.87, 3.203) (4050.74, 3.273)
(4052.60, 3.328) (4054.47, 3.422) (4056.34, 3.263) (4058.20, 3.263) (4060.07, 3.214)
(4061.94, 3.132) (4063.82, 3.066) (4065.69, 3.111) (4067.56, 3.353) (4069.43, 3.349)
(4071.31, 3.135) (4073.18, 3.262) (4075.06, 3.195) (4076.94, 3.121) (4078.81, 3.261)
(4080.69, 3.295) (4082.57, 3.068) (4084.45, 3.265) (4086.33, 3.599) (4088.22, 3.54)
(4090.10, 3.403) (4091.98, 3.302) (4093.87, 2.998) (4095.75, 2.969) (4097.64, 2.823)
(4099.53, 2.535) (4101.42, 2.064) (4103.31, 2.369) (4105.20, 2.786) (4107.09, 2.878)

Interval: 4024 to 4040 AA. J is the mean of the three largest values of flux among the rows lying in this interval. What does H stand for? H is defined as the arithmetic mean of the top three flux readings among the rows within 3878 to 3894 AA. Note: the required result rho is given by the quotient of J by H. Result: 1.06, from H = 3.23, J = 3.43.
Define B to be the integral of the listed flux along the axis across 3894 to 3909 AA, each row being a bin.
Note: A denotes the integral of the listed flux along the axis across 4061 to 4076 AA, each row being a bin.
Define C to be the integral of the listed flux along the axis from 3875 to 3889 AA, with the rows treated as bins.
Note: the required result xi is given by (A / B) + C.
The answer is 41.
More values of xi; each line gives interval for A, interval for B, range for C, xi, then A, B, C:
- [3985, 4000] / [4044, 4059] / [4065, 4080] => 49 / 49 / 48.5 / 48.4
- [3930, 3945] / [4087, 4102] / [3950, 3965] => 46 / 36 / 44.8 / 44.8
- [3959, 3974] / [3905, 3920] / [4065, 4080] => 49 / 33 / 47.6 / 48.4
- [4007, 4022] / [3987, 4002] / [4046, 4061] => 50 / 50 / 48.7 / 48.8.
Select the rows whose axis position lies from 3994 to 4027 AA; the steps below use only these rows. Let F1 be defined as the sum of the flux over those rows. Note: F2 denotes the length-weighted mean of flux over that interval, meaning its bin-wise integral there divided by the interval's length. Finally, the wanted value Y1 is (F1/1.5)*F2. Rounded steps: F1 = 59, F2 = 3.3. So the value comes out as 129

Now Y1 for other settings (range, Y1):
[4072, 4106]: 111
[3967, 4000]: 96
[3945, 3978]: 86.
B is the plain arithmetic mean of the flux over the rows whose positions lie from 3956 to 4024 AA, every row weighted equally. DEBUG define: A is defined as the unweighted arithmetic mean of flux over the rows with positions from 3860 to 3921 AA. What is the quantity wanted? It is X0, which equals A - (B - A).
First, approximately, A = 3.0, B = 2.99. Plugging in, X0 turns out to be 3.0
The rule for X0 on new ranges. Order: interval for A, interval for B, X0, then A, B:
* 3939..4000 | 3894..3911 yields 2.9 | 2.9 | 2.96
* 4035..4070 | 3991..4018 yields 3.3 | 3.3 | 3.28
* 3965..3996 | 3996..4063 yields 2.2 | 2.8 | 3.28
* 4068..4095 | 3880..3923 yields 3.6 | 3.3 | 2.93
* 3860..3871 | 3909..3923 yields 3.3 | 3.3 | 3.19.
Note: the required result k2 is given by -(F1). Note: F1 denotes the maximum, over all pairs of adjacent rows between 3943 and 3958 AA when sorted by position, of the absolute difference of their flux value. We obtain -0.19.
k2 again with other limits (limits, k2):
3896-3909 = -0.19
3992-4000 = -0.09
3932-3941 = -1.06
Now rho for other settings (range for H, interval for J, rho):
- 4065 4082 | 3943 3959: 0.98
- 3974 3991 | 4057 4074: 1.00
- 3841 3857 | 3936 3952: 1.03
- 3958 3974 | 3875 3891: 1.11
